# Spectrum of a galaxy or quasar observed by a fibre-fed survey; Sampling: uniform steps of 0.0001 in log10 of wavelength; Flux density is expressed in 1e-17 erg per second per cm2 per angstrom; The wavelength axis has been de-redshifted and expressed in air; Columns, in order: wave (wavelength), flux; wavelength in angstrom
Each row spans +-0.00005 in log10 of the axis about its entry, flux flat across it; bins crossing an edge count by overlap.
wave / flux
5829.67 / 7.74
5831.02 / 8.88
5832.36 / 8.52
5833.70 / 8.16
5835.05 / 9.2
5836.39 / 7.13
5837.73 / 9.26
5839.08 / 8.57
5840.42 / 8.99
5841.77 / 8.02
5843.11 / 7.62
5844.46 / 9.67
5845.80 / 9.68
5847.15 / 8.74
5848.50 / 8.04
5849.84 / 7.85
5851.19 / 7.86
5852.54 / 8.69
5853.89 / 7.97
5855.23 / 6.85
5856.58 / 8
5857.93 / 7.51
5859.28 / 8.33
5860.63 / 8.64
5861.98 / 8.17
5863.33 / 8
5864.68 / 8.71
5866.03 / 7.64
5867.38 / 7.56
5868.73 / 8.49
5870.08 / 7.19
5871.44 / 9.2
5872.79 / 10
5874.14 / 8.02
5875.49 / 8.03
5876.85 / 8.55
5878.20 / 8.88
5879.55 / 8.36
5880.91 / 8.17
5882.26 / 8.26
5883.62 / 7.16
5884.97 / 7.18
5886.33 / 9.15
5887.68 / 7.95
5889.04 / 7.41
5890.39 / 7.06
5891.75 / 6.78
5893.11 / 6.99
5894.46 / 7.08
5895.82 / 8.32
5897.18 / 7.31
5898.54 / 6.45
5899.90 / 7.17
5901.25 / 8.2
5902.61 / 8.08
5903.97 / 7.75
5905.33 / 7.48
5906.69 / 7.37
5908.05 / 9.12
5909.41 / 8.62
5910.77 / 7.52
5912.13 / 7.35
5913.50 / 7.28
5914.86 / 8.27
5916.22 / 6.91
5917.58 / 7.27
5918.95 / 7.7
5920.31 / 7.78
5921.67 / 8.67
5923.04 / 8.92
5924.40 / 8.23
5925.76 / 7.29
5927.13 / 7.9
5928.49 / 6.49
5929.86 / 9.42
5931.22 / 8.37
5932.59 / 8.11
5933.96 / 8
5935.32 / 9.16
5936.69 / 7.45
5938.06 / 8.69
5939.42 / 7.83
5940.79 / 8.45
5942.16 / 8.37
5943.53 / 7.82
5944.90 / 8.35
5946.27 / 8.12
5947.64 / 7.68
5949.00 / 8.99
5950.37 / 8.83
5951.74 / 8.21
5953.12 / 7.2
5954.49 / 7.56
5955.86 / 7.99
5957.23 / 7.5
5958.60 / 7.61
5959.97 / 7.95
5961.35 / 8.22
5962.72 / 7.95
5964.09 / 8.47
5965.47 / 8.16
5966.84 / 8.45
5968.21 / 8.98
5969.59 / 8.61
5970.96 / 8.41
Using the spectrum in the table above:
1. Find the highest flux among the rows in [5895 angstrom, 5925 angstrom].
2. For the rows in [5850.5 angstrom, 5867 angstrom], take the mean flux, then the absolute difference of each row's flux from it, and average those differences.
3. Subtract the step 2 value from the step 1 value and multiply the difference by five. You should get 43.6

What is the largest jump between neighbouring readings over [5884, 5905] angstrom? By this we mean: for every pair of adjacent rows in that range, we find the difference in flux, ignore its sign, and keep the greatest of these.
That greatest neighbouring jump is 1.97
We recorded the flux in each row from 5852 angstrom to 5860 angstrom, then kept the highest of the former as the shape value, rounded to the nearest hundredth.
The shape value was 8.69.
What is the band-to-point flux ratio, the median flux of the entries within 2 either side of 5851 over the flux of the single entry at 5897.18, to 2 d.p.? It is 1.08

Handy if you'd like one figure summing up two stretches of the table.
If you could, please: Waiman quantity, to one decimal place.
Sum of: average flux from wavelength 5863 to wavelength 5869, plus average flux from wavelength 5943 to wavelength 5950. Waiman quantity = 16.3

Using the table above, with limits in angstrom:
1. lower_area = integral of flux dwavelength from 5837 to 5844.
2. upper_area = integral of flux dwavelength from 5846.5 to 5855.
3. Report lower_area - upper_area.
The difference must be -9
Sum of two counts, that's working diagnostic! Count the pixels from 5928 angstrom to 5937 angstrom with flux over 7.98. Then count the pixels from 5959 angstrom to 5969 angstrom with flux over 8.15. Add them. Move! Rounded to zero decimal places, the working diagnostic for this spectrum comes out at 10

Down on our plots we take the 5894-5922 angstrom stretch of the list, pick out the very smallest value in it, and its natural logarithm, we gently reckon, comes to 1.86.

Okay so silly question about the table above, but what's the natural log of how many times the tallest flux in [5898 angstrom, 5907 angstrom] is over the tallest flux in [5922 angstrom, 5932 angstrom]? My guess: -0.14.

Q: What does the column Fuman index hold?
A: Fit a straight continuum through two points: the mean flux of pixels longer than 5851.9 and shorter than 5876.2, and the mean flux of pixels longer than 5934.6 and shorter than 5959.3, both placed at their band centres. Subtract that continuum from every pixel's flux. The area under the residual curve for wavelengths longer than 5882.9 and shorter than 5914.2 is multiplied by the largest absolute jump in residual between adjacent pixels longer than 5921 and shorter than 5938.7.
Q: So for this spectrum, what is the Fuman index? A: -49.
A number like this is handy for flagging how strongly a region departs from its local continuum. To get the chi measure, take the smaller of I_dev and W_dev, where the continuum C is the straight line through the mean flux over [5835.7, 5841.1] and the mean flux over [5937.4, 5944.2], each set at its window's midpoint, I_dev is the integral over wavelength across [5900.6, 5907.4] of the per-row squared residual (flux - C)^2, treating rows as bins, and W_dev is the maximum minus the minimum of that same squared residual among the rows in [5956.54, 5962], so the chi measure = 0.48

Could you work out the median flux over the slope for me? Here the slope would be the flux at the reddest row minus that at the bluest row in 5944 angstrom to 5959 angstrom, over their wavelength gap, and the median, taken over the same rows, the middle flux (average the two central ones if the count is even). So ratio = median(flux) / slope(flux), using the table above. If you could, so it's -148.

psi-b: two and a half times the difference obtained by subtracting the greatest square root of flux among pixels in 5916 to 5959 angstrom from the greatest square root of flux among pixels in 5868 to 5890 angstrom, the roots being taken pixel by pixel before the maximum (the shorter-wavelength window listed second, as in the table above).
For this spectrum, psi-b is 0.23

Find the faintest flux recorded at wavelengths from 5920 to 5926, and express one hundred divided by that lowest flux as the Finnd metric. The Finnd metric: 13.7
